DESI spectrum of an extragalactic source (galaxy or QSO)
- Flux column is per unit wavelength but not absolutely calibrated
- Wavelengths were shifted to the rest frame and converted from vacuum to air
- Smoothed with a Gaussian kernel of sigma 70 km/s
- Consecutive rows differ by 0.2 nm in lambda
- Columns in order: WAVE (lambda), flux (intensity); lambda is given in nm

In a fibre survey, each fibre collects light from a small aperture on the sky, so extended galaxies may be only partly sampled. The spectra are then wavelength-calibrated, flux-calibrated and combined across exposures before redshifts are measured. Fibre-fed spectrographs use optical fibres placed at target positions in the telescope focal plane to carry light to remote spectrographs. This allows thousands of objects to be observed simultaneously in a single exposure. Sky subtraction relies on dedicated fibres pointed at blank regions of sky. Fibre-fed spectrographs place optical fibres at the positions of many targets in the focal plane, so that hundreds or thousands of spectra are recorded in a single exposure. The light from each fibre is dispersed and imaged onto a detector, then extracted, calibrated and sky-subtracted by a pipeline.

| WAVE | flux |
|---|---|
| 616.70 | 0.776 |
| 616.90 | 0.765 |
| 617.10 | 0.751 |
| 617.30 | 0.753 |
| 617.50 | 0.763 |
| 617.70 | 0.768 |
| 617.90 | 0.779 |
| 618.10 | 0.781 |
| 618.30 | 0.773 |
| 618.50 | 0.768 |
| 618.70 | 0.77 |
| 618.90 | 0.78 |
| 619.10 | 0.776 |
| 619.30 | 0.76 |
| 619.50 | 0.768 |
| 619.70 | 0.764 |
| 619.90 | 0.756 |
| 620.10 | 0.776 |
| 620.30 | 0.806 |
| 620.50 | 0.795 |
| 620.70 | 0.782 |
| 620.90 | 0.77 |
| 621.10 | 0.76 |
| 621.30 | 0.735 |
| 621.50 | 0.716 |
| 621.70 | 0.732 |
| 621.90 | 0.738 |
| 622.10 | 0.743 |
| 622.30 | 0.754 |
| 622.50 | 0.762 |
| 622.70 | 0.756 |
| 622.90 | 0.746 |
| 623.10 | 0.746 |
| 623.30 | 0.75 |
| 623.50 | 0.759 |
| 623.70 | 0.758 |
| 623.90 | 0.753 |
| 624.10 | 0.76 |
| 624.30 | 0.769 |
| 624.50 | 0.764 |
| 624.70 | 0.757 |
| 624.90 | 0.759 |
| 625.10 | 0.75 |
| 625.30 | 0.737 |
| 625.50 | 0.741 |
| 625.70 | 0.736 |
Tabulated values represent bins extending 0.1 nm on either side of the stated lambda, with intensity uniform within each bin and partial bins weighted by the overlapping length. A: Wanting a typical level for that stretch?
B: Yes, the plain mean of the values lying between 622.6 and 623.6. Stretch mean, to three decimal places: 0.751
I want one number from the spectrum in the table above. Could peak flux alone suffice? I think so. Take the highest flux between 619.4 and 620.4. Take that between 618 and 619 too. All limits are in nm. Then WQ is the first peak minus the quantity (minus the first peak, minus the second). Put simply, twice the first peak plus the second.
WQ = 2.39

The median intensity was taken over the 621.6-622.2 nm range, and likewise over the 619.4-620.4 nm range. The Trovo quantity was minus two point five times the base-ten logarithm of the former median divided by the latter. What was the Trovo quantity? 0.043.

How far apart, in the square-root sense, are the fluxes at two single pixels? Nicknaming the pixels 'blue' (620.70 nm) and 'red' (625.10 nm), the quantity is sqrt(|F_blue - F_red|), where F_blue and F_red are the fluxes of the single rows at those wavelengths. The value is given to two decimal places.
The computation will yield 0.18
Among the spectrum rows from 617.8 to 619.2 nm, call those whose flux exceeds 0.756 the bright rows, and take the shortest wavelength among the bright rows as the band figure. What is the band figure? 617.90 nm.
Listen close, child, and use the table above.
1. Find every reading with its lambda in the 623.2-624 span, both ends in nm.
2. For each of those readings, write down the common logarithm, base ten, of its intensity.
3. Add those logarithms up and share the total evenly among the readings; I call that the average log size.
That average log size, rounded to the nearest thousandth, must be -0.122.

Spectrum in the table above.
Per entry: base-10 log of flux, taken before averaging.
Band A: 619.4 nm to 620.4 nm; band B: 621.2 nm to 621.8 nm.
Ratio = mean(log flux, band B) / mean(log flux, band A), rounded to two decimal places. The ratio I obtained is 1.24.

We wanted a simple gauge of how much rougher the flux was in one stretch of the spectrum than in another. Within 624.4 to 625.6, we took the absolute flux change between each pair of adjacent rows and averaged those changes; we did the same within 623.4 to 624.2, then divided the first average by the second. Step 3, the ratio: 1.6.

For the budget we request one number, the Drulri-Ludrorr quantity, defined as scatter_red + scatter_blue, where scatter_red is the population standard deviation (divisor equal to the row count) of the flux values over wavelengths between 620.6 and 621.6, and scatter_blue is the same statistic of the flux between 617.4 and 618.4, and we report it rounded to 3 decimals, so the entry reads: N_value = 0.031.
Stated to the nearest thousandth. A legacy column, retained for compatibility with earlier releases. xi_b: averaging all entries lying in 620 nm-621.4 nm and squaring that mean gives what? 0.600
